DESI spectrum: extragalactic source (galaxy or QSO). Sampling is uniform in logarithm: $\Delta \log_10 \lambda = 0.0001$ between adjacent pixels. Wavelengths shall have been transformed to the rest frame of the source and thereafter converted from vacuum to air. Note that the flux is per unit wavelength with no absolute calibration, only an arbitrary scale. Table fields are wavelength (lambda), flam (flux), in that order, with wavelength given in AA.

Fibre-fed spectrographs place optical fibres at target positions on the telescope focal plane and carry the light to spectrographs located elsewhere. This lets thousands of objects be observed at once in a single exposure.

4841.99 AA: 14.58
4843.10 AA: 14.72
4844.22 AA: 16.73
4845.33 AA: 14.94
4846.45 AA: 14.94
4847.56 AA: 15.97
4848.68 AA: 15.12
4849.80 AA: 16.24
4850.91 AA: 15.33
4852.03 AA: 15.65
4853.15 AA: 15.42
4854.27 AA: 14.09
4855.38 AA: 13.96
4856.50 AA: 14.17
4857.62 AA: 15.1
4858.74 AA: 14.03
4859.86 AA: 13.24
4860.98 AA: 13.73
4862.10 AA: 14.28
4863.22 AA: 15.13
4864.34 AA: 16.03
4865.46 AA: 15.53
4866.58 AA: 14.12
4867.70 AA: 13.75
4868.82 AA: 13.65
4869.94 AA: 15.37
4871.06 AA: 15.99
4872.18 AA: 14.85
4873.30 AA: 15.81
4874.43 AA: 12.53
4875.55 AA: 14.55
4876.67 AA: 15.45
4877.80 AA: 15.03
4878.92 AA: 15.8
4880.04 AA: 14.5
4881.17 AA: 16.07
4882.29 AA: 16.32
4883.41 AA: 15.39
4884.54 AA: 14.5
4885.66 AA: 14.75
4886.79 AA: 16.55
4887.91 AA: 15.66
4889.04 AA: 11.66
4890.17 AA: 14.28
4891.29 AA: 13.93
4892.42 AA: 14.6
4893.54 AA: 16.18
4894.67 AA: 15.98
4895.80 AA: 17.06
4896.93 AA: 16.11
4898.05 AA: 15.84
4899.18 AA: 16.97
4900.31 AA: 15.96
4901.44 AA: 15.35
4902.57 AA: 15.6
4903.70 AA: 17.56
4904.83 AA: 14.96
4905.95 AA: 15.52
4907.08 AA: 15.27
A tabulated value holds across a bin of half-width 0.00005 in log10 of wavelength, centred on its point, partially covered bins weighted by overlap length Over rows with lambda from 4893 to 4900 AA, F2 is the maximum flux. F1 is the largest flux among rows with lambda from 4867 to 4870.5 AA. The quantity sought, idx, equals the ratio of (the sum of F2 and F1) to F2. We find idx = 1.90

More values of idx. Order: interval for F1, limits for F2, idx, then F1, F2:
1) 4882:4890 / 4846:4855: 2.02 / 16.55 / 16.24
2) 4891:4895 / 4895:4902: 1.95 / 16.18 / 17.06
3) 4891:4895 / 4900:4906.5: 1.92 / 16.18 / 17.56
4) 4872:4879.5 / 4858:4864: 2.04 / 15.81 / 15.13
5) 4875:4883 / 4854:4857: 2.15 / 16.32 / 14.17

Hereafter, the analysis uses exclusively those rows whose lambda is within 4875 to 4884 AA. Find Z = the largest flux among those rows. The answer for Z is 16.32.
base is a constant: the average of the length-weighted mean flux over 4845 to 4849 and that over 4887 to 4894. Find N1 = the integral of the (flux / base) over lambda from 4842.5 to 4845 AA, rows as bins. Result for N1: 2.63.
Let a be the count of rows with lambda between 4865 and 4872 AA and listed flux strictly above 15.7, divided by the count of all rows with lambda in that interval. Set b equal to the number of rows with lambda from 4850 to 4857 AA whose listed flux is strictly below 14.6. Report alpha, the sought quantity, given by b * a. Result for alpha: 0.50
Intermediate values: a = 0.2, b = 3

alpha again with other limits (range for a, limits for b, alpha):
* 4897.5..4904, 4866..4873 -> 2.00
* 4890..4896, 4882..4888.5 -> 0.50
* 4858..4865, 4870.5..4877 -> 0.33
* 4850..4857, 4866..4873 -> 0.00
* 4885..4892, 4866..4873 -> 0.50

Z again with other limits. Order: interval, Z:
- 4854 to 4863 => 15.1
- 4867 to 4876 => 15.99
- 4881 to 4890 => 16.55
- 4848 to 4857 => 16.24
